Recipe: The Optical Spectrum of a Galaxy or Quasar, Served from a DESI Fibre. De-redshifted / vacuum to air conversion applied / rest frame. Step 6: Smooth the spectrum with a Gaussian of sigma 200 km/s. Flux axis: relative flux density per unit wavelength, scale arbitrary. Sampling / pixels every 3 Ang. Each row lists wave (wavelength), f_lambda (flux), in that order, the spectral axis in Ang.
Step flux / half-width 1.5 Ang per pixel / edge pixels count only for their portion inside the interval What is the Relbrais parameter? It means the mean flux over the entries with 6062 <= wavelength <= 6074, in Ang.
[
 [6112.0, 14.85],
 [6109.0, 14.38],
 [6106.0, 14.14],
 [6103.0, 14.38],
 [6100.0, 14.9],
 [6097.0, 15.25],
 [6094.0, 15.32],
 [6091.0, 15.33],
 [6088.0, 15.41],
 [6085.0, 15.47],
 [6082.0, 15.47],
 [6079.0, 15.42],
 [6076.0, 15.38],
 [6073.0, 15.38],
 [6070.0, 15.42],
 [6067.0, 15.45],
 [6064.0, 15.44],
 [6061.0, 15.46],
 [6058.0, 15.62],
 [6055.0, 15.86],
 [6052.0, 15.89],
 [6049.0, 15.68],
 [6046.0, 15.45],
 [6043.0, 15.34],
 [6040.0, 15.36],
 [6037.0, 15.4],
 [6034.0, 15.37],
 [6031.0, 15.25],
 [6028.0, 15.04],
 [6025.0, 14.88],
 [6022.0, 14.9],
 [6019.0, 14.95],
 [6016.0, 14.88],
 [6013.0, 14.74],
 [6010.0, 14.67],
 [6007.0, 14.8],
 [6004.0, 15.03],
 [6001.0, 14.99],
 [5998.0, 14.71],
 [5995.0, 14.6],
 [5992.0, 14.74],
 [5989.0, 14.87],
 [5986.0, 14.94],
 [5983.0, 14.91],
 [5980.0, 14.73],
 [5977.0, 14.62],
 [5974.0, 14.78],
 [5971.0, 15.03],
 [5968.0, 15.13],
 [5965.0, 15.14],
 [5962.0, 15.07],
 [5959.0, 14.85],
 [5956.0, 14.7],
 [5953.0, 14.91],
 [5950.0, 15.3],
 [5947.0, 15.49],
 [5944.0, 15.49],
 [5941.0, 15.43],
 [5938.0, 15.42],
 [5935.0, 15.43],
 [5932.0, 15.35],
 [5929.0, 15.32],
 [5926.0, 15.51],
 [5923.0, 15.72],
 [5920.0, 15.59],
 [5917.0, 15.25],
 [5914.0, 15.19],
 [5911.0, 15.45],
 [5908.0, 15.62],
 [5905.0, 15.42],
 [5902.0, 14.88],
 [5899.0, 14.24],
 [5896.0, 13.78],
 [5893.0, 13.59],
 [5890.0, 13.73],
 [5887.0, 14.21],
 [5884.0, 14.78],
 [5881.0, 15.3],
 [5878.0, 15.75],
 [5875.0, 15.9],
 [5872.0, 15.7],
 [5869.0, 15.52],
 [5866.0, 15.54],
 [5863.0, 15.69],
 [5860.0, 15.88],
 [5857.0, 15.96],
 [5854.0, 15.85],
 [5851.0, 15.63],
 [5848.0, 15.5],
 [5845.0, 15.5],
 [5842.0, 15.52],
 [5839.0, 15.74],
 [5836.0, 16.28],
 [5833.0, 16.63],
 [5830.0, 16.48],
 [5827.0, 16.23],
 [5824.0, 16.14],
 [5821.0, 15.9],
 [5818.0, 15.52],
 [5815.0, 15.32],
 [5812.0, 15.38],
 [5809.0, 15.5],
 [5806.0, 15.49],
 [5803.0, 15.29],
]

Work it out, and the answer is 15.4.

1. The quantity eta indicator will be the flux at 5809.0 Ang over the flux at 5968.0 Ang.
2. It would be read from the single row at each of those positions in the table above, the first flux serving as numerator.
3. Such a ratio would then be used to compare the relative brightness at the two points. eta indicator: 1.02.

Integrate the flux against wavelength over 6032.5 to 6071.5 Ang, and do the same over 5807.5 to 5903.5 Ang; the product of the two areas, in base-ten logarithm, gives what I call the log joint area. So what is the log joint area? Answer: 5.95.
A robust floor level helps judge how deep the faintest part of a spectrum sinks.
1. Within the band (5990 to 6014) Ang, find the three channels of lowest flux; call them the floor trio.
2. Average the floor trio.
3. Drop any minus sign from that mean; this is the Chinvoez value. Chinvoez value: 14.7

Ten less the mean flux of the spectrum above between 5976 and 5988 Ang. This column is -4.8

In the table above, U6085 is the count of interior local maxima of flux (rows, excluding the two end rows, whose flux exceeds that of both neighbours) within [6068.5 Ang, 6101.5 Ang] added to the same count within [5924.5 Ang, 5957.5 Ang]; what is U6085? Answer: 1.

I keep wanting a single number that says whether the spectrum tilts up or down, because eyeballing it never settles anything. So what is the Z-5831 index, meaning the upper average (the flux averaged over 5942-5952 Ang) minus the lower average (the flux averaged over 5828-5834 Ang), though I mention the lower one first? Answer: -1.1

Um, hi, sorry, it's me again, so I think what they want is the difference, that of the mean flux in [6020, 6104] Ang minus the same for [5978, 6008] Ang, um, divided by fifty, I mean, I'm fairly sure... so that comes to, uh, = 0.010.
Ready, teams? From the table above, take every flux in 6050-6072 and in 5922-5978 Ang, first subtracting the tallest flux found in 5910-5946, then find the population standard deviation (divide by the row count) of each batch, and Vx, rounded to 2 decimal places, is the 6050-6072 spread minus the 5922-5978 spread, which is -0.11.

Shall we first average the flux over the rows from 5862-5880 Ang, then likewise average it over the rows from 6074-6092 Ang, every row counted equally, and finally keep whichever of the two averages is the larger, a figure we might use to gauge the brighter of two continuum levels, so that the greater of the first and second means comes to 15.7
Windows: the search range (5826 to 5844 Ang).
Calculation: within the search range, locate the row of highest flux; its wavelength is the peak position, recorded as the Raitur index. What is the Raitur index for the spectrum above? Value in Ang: 5833.0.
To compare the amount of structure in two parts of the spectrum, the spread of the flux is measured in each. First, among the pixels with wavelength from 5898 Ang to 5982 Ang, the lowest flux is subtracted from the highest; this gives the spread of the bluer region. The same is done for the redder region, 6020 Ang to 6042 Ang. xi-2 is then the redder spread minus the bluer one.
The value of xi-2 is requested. -1.0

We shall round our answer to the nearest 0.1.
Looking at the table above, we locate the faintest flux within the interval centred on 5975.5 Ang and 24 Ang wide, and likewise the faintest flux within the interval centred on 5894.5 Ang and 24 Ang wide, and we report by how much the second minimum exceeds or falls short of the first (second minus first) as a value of -1.0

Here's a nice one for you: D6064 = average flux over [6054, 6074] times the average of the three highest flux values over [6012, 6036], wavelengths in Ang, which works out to 236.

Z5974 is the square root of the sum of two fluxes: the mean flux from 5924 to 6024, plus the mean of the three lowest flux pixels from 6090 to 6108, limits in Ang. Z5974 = 5.43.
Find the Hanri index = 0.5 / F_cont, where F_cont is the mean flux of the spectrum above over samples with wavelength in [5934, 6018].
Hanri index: 0.0334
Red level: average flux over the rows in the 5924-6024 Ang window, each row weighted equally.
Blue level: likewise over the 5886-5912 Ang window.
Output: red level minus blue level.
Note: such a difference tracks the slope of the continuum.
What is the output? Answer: 0.5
